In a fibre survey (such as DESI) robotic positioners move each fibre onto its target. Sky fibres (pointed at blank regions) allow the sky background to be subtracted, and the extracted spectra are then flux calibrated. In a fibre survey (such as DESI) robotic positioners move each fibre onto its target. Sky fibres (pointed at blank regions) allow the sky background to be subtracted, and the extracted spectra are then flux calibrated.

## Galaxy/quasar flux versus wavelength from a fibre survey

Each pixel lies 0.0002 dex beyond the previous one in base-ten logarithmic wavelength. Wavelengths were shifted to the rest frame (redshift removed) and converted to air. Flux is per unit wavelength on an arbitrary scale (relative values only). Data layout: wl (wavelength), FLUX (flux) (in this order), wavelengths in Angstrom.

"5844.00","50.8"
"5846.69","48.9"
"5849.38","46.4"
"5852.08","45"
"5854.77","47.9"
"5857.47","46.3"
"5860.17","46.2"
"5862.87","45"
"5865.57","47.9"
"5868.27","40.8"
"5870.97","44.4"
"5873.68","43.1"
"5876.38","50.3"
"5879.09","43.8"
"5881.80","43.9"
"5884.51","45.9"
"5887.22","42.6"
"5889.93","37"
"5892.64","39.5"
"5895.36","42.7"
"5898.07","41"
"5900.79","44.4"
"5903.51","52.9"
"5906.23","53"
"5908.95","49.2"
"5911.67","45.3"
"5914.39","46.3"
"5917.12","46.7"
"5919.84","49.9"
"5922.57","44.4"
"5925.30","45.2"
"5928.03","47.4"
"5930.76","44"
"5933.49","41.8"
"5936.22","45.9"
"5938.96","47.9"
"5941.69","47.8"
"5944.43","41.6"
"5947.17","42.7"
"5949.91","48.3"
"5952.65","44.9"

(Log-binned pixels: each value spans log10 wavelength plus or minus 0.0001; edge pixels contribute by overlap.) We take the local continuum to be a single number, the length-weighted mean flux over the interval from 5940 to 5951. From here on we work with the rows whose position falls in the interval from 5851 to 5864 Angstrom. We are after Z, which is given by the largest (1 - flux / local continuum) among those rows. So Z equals 0.00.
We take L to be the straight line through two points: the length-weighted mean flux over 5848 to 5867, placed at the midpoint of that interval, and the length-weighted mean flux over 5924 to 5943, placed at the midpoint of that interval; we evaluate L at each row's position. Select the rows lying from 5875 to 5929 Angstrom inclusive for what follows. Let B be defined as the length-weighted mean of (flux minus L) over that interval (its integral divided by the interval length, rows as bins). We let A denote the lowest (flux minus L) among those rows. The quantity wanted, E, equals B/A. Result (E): 0.05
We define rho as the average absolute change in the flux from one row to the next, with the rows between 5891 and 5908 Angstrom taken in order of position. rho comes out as 3.4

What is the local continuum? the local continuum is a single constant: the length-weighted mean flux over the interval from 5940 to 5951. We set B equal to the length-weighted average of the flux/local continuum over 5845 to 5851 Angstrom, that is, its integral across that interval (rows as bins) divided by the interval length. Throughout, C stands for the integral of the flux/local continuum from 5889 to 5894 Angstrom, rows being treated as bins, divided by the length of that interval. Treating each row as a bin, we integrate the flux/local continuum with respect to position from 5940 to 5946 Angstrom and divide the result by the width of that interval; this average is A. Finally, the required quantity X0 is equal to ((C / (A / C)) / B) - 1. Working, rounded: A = 0.99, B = 1.06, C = 0.85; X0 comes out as -0.31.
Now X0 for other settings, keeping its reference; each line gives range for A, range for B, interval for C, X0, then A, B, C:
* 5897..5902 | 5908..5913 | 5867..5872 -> -0.10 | 0.95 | 1.04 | 0.94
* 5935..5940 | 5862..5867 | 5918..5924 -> 0.02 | 1.04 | 1.03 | 1.04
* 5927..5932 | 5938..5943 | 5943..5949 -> -0.17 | 1.01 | 1.06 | 0.95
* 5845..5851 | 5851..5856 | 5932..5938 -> -0.12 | 1.06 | 1.03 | 0.98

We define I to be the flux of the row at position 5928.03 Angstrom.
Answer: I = 47.4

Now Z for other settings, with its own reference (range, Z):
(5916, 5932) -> 0.02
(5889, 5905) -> 0.18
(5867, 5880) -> 0.10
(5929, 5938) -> 0.07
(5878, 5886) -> 0.03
